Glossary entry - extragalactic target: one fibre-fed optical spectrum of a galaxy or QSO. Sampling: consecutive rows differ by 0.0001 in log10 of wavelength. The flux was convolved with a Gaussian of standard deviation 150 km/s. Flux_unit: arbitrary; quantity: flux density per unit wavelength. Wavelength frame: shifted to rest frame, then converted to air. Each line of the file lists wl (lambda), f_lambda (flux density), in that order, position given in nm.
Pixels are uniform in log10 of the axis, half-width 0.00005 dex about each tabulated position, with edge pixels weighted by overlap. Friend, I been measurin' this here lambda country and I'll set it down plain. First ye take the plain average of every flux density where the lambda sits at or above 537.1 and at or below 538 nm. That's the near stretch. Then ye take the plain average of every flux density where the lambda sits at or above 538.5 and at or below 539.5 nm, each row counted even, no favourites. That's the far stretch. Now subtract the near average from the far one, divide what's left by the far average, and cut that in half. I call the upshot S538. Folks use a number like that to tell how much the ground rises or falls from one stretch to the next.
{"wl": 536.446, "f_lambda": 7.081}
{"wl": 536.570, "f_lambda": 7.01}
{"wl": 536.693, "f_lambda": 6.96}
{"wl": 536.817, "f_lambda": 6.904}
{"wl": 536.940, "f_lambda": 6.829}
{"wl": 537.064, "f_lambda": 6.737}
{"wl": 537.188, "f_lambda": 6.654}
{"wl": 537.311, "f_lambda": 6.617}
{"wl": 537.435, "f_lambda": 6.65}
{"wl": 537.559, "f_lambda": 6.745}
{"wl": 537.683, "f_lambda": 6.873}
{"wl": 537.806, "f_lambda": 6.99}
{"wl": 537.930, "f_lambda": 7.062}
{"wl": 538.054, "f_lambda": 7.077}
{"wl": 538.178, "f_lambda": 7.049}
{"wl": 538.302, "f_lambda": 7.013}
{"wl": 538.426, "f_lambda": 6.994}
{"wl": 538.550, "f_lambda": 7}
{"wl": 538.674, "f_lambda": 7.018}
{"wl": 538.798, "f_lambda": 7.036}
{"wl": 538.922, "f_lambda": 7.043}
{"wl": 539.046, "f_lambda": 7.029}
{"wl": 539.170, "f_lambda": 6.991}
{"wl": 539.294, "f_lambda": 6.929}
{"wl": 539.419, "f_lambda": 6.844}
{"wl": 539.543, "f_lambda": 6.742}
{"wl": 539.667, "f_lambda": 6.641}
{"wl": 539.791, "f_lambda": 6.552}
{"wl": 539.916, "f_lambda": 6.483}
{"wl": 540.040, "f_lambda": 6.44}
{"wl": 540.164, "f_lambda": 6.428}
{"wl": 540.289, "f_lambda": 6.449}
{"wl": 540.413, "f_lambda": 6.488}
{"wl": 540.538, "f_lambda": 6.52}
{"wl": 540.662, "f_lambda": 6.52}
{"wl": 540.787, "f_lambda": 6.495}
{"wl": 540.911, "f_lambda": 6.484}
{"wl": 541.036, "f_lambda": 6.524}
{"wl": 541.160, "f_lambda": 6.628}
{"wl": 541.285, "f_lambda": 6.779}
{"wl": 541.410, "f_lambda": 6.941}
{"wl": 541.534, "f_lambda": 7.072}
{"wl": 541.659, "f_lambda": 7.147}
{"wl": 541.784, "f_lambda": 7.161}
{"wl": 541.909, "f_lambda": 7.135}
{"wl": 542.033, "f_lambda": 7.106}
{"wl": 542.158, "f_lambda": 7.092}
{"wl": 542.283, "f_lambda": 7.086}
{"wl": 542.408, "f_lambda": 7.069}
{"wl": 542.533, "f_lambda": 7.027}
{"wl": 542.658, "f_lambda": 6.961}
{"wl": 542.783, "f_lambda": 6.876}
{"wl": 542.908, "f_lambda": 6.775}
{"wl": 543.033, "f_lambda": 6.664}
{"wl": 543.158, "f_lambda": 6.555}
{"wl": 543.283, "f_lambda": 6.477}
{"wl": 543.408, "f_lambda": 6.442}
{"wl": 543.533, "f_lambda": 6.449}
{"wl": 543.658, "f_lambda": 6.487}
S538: 0.013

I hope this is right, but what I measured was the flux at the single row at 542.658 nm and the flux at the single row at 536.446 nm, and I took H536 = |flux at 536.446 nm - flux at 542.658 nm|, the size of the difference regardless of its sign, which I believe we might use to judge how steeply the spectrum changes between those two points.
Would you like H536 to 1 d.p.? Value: 0.1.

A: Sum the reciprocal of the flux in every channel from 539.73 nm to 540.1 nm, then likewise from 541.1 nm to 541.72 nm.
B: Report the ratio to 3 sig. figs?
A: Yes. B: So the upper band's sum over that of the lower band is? 1.57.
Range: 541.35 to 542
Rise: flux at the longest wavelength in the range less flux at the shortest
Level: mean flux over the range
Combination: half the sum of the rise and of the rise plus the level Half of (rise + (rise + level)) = 3.74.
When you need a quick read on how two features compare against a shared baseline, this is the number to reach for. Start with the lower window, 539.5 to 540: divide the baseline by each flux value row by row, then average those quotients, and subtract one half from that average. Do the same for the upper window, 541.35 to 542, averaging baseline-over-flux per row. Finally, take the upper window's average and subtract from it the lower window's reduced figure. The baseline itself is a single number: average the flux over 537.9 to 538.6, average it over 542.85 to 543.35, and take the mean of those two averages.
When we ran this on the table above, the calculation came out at 0.43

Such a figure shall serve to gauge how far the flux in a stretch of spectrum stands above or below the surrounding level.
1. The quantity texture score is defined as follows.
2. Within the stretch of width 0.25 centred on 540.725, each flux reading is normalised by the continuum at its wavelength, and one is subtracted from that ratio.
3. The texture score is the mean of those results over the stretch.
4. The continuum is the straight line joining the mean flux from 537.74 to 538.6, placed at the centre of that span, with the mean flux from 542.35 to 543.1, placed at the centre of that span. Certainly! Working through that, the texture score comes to -0.064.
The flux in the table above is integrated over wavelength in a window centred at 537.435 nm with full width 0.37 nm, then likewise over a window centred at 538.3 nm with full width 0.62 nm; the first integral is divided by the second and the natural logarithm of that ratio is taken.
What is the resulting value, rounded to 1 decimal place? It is -0.6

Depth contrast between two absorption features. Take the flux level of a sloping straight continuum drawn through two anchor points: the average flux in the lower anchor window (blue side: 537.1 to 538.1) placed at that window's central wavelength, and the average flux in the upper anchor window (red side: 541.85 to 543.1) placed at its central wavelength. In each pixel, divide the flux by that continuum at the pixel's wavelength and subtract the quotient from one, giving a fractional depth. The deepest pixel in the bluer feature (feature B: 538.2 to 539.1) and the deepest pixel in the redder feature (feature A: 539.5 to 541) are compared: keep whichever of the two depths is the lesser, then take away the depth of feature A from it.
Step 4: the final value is -0.09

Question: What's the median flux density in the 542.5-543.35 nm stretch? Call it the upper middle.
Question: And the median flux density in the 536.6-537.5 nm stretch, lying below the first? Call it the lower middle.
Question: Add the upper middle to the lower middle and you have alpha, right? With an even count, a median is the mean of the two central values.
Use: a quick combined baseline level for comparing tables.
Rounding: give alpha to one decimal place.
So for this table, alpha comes 13.5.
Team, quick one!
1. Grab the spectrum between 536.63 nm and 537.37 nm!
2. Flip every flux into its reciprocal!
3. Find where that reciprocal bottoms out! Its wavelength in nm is 536.693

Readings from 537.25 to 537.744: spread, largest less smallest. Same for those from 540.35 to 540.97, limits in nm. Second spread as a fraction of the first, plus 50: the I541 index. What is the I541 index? 50.1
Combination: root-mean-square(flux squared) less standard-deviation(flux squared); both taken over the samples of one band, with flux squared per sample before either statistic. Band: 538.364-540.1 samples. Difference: 44.0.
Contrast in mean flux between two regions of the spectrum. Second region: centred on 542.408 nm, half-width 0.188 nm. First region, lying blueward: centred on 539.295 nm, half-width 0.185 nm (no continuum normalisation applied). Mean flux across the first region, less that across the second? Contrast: -0.14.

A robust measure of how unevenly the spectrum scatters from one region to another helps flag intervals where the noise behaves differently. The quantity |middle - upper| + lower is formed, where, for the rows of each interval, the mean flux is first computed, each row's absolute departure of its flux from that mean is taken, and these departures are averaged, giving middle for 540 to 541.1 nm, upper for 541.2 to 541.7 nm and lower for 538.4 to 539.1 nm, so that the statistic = 0.11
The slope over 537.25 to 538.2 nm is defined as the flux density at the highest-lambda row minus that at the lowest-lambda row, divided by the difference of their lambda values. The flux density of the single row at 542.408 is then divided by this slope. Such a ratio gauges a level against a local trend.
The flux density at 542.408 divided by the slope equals 14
